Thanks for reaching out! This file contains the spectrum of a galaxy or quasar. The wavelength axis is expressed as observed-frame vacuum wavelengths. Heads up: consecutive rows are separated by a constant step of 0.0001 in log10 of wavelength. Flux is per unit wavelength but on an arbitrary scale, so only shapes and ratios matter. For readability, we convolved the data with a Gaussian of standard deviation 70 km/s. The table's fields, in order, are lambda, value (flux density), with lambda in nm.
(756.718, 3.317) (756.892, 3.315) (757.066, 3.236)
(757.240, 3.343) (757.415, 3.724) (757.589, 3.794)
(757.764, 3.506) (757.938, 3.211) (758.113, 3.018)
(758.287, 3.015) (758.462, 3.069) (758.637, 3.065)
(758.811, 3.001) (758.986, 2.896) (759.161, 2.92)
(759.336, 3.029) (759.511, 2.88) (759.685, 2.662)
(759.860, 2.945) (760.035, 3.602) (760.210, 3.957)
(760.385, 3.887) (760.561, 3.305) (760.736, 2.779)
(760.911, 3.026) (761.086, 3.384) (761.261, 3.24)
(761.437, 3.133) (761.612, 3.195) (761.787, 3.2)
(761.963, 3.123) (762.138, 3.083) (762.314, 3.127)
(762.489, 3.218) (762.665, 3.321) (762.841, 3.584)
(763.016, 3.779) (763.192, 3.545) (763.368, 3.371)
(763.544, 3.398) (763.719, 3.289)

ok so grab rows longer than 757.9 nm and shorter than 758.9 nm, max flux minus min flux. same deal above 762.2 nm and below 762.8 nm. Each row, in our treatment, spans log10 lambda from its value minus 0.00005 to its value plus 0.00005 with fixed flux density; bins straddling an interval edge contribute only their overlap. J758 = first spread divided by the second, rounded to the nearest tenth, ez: 1.1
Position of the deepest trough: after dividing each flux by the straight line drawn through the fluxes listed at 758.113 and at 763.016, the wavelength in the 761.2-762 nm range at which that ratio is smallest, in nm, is 761.963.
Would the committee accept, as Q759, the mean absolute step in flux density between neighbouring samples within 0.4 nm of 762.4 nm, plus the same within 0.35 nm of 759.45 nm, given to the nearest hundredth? 0.24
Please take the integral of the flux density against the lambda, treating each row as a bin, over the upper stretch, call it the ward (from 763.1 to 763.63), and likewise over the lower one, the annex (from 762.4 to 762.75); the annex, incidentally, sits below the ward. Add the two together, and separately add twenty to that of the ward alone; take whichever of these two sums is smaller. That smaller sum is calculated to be 3.0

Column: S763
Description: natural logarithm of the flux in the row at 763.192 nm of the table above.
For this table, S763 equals 1.27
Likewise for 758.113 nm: 1.10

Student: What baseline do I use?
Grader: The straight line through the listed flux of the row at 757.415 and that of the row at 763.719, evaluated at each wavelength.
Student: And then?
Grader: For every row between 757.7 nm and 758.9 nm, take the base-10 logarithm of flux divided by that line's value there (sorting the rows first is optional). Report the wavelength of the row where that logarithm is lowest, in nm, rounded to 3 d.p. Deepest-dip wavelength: 758.113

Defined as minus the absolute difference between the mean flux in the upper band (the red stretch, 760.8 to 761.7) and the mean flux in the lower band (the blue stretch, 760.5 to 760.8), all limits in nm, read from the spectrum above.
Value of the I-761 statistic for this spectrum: -0.15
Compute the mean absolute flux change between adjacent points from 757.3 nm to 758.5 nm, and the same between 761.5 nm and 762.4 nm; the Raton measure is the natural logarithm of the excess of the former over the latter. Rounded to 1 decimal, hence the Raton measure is -2.2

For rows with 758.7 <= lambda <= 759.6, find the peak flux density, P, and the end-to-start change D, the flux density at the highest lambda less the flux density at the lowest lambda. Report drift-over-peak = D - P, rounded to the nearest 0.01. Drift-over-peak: -3.15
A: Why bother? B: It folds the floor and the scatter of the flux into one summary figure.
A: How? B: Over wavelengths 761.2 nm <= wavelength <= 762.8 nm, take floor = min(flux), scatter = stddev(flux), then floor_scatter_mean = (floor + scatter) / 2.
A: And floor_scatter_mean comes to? 1.58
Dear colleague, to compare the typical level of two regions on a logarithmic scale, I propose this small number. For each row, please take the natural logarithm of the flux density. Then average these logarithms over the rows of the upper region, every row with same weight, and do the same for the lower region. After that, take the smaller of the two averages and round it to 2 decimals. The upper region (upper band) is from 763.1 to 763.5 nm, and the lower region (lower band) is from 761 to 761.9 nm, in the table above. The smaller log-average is 1.17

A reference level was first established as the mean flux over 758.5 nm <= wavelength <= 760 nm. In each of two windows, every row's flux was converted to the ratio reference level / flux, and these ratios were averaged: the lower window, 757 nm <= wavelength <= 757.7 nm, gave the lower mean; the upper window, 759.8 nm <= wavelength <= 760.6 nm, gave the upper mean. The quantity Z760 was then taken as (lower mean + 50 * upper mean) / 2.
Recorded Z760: 21.3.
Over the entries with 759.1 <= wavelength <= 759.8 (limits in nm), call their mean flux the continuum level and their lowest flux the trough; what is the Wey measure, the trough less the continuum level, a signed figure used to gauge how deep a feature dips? -0.21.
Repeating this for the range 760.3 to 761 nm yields -0.47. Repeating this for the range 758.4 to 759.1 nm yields -0.11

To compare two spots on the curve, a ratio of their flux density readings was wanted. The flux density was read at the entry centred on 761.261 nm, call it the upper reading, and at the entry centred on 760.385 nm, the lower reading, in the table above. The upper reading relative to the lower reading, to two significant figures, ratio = 0.83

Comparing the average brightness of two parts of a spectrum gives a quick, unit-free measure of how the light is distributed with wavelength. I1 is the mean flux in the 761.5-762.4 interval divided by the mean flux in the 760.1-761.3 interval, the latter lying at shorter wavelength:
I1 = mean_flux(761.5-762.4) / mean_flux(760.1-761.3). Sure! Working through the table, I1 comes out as 0.93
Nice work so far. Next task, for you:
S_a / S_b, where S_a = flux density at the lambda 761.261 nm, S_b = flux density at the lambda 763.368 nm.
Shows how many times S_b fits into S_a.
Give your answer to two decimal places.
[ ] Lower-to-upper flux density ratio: 0.96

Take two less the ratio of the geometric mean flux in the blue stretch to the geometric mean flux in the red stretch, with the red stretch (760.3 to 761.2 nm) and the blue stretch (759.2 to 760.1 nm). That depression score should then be 1.08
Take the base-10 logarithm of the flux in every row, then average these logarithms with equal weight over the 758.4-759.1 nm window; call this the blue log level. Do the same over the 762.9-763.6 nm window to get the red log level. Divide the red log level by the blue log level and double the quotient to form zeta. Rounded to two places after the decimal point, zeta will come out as 2.29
